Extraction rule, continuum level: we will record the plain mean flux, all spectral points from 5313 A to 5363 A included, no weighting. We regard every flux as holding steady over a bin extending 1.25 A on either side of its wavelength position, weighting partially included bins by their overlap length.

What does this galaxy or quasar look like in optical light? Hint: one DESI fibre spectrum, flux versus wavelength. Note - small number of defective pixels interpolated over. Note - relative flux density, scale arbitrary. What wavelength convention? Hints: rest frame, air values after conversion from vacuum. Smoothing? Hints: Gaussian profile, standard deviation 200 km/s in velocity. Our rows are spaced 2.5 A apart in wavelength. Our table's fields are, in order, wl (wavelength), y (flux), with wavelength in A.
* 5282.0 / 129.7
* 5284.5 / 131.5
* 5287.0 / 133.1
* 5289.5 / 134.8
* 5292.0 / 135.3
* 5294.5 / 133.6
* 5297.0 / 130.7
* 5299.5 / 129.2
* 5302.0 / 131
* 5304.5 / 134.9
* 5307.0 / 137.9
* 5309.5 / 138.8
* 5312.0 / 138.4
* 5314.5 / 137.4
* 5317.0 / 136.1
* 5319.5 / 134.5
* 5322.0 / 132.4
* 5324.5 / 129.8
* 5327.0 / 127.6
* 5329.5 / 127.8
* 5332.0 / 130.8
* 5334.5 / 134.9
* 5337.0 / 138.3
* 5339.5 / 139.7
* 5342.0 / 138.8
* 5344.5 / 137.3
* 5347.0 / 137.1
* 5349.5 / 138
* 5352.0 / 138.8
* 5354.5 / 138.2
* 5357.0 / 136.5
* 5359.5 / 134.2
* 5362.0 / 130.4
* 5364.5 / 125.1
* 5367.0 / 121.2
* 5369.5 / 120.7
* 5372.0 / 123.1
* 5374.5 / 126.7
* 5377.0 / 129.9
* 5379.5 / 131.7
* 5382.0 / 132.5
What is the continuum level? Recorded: 135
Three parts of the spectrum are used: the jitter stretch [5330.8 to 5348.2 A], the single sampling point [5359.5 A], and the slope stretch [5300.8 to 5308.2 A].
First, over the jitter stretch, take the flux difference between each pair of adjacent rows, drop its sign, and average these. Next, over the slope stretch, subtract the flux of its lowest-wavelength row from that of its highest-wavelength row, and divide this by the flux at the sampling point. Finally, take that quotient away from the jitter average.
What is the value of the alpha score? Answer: 1.87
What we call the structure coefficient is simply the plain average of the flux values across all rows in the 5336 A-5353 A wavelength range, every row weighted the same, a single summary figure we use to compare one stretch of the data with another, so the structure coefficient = 138.3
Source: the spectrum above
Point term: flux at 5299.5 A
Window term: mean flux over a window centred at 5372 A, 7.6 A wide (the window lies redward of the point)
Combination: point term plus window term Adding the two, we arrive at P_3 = 253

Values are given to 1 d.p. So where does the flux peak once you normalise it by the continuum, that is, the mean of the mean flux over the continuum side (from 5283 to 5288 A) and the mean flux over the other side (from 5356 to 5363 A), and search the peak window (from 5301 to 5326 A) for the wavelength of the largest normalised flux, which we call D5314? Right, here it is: 5309.5 A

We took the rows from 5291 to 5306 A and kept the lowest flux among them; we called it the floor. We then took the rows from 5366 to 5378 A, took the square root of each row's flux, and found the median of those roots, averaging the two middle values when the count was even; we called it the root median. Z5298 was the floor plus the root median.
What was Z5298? 140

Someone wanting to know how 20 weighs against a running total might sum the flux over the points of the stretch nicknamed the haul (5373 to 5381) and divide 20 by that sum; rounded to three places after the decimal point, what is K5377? 0.052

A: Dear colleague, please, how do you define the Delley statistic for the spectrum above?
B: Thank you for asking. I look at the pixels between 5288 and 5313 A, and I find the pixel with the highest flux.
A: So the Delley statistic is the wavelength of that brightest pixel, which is 5309.5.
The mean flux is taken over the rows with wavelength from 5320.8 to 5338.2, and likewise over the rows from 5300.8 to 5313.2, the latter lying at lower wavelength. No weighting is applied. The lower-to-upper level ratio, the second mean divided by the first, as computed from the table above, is 1.03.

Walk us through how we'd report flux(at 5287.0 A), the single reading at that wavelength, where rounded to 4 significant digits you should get 133.1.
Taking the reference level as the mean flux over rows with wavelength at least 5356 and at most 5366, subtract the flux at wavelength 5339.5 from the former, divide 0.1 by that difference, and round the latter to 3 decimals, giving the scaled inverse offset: -0.012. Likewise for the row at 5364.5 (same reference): 0.016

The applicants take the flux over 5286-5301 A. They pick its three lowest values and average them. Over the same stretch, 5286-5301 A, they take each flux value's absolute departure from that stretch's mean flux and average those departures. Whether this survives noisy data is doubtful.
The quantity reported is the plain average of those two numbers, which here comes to 66.4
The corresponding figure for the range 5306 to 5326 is 67.4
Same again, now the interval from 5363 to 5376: 61.8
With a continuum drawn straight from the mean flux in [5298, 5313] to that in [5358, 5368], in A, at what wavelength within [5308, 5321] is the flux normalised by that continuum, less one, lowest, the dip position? 5319.5 A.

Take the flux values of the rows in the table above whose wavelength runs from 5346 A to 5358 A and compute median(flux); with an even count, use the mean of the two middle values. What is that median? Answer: 138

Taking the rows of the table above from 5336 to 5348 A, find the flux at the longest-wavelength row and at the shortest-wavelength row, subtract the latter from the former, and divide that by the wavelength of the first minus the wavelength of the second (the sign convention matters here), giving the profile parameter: -0.1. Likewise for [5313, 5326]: -0.8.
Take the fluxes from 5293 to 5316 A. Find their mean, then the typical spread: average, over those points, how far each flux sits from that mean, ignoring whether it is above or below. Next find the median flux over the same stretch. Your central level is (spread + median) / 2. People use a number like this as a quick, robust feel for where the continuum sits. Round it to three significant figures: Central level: 69.0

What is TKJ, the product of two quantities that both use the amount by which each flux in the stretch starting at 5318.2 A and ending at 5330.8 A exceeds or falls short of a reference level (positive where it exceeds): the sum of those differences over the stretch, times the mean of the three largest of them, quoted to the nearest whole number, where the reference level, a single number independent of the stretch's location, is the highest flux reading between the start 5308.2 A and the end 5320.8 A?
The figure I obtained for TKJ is 275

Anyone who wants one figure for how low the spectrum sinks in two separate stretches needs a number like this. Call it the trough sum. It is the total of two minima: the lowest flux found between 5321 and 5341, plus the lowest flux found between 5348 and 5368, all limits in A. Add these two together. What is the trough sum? 249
